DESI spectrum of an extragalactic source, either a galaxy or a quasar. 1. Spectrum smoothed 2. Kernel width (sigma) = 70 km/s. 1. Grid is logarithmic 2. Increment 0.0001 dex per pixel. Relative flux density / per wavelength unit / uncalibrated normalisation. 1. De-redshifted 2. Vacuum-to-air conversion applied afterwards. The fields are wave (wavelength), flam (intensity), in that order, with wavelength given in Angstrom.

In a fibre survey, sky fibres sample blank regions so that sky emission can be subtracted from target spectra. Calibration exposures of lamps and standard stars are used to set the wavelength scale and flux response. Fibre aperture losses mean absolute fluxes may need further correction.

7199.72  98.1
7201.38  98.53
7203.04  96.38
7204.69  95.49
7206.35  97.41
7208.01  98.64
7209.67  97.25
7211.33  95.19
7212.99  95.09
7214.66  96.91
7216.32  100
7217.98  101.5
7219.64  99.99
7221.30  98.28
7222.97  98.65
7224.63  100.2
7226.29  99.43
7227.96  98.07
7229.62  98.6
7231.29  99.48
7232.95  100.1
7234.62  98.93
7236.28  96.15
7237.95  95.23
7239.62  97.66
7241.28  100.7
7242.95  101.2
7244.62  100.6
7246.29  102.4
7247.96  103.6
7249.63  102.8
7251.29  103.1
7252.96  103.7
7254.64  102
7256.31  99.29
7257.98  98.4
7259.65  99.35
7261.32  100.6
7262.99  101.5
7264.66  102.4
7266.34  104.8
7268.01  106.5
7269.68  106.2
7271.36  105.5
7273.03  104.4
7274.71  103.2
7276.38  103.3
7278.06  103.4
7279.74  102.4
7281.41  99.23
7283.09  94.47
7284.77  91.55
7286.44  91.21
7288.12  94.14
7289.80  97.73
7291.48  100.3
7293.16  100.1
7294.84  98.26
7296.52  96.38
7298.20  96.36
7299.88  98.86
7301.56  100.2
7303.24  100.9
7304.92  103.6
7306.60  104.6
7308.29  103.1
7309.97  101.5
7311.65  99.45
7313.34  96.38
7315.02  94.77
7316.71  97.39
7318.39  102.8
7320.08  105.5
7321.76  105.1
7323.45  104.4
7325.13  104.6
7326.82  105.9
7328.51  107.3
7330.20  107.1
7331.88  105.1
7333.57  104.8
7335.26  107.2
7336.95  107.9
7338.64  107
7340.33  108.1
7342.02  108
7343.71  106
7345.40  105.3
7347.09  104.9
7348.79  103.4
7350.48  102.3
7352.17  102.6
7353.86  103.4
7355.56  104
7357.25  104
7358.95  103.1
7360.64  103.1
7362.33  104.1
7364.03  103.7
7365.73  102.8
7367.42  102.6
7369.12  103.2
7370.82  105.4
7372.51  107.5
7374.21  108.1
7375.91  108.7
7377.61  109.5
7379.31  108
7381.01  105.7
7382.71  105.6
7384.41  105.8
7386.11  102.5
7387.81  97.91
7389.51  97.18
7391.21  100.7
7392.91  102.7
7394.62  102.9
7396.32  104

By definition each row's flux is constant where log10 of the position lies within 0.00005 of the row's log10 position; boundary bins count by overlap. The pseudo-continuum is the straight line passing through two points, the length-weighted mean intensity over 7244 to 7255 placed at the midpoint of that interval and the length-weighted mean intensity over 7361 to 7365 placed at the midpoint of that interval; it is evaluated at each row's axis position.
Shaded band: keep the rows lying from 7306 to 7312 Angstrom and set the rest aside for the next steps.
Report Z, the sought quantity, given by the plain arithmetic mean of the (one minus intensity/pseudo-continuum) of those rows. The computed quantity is 0.01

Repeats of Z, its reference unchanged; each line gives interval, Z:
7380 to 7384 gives -0.02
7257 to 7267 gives 0.02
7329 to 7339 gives -0.03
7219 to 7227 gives 0.03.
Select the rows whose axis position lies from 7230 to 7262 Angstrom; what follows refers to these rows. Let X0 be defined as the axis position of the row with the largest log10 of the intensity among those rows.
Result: 7252.96 Angstrom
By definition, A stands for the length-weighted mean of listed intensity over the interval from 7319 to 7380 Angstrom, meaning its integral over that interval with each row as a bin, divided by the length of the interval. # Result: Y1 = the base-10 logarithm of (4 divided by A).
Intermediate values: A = 105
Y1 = -1.42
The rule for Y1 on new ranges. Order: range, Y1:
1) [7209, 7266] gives -1.40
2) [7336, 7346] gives -1.43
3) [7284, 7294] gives -1.38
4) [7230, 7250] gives -1.40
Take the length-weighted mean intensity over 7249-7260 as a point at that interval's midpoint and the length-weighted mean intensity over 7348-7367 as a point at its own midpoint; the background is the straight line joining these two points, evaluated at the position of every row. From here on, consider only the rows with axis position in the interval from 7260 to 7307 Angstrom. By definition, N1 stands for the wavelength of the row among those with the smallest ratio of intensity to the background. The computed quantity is 7286.44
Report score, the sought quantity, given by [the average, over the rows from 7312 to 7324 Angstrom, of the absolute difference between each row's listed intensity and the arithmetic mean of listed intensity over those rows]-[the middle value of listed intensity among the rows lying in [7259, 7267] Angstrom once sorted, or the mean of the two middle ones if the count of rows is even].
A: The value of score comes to -97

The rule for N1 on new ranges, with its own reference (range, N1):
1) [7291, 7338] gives 7315.02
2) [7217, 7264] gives 7237.95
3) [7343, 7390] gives 7389.51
